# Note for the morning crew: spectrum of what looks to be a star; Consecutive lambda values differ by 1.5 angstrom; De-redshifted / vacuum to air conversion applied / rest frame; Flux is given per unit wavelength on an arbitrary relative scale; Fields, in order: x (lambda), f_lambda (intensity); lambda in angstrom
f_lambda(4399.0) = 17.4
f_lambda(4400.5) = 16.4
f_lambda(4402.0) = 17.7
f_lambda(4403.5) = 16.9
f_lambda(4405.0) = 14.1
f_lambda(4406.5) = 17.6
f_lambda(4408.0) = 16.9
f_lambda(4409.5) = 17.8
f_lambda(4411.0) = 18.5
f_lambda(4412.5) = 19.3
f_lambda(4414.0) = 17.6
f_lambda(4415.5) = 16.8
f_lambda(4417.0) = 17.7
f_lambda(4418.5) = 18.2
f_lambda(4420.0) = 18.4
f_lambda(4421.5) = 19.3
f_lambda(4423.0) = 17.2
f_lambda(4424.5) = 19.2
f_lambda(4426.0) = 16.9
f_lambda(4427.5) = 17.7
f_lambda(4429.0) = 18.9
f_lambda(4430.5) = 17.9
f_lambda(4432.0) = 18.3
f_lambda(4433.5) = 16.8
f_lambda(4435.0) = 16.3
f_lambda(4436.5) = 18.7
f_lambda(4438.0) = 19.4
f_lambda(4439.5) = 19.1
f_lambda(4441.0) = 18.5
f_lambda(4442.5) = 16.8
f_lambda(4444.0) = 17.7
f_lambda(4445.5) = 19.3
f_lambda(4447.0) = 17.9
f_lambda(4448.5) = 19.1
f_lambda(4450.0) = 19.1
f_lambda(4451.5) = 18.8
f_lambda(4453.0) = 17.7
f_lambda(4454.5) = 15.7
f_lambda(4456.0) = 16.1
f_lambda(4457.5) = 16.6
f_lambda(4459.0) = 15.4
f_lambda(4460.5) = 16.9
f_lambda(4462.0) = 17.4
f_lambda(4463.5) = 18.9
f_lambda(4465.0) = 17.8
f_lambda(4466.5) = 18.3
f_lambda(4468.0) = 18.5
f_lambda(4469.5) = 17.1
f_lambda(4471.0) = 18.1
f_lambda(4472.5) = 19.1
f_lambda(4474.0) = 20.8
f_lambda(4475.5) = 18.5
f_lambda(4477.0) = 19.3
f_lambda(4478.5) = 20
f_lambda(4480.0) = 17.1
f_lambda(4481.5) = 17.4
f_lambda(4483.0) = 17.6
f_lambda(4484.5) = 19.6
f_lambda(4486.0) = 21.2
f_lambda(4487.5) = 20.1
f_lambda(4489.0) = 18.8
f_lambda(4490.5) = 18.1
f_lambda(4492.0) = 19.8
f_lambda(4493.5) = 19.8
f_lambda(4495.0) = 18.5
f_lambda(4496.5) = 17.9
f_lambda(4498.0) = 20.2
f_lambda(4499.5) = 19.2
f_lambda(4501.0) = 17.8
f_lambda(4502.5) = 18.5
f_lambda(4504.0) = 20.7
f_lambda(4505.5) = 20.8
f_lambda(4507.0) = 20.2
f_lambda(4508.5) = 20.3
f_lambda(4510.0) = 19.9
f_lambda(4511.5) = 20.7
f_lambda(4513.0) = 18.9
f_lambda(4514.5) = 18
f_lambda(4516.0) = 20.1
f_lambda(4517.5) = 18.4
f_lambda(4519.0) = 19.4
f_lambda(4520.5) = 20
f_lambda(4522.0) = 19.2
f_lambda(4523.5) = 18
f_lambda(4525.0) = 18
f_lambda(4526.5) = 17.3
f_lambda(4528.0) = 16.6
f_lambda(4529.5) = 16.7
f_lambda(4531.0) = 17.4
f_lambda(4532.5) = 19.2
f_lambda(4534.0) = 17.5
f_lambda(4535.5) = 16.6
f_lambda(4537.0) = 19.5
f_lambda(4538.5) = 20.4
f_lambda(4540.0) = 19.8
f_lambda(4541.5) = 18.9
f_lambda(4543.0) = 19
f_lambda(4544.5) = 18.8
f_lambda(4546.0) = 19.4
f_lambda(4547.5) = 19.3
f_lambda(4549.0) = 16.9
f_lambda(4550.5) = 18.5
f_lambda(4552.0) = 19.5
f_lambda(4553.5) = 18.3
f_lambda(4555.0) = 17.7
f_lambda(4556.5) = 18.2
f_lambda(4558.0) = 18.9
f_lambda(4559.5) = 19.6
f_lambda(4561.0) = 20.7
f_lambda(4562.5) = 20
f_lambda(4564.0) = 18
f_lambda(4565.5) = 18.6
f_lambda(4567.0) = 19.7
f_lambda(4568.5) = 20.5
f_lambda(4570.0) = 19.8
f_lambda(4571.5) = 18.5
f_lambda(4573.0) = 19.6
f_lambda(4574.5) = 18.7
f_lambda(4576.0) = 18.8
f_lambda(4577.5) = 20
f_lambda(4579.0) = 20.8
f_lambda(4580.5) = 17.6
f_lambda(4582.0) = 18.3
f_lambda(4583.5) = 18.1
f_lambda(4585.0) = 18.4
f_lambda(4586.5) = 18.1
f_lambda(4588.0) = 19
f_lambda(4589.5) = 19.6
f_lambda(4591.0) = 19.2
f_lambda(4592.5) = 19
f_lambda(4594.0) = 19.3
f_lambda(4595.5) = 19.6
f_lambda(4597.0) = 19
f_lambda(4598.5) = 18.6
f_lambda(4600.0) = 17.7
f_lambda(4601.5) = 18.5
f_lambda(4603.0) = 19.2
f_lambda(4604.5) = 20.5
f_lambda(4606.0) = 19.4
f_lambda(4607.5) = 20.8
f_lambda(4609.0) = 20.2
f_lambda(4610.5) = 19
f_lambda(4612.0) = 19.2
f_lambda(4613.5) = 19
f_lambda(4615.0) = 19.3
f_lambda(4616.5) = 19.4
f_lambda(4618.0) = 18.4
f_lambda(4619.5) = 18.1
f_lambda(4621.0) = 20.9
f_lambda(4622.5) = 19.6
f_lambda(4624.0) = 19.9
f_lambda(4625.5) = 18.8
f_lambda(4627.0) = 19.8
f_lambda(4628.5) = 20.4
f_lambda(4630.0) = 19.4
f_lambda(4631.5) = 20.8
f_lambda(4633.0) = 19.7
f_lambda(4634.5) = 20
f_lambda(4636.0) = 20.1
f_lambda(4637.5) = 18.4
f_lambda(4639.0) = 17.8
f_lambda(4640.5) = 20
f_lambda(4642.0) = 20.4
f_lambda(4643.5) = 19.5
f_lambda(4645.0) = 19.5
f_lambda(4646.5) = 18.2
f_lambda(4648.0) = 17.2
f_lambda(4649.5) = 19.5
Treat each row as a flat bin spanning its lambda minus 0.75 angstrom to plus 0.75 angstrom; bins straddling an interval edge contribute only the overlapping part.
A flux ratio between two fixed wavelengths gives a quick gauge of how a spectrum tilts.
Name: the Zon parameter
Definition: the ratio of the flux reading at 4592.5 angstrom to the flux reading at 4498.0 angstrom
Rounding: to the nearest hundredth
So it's 0.94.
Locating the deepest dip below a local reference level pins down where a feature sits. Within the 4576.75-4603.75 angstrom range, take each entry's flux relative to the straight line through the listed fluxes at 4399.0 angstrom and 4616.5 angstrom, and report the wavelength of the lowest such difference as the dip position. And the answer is 4600.0 angstrom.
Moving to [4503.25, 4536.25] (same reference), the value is 4535.5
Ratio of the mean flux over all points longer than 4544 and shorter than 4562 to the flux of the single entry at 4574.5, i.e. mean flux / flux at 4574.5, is 1.01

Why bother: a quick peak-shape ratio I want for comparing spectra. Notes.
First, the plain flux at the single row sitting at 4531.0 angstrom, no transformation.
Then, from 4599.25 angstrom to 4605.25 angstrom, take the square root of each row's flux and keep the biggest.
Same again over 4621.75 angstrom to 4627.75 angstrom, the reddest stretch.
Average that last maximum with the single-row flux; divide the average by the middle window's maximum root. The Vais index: 2.41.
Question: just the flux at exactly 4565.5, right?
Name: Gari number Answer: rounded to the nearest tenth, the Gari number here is 18.6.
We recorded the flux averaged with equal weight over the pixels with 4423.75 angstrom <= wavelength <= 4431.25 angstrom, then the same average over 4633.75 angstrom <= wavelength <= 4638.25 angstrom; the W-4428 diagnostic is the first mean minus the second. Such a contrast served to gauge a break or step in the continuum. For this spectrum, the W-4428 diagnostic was -1.4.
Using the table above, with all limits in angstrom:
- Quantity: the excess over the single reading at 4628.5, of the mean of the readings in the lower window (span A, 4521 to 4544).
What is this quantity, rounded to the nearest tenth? -2.1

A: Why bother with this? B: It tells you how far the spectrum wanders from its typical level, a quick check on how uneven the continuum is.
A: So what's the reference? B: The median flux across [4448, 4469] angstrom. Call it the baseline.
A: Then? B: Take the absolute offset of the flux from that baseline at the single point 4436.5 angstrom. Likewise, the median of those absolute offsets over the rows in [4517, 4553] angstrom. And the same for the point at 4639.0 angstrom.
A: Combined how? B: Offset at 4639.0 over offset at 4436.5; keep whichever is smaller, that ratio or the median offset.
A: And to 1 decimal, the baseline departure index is 0.1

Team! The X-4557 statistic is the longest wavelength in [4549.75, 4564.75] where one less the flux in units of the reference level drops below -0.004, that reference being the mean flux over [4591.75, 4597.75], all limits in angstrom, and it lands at 4562.5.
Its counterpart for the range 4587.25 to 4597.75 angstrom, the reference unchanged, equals 4595.5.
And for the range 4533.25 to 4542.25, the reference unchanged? 4540.0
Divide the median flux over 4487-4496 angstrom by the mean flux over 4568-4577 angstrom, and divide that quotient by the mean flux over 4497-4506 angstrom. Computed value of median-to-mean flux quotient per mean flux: 0.051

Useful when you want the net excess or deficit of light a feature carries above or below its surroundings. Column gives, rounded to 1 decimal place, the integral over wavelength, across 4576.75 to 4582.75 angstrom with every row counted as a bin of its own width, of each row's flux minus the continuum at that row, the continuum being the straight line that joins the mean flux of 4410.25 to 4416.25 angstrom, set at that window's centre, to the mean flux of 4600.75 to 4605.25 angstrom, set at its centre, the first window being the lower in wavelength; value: -0.4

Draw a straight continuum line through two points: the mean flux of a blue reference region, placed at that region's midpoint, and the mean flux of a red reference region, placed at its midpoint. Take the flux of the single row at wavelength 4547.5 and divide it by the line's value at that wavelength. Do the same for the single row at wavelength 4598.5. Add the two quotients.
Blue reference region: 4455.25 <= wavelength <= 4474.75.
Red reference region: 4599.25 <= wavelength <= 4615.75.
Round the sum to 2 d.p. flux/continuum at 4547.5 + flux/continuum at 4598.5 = 2.00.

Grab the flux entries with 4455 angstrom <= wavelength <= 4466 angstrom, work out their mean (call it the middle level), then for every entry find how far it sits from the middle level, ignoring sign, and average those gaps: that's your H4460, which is 0.87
